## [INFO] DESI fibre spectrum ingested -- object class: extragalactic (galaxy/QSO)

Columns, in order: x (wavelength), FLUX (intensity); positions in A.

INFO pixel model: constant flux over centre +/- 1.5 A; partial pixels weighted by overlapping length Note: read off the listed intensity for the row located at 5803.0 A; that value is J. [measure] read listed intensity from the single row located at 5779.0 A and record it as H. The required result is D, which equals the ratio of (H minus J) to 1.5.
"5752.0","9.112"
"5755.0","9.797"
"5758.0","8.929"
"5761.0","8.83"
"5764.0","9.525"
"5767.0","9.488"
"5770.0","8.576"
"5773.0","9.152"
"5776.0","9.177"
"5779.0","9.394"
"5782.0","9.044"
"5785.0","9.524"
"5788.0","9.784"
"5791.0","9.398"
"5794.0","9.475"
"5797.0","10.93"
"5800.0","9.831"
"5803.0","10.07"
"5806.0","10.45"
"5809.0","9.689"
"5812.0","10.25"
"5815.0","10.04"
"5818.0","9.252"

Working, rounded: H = 9.394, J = 10.07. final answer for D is -0.5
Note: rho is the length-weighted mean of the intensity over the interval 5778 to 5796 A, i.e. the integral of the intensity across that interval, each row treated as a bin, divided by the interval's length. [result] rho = 9.5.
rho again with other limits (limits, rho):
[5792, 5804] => 10.0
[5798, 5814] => 10.1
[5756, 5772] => 9.1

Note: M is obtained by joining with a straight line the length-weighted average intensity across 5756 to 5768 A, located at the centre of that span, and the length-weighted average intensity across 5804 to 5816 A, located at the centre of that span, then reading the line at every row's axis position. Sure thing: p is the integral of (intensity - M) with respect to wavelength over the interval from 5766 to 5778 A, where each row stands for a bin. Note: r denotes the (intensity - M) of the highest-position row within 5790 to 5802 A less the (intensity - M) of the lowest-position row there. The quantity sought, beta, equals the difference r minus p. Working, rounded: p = -3.6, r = 0.3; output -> 3.9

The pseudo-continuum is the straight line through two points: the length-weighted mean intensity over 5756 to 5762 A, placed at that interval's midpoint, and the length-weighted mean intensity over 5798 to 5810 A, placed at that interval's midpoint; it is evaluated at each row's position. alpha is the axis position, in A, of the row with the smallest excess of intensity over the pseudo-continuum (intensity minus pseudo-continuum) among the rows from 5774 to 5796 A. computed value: 5782.0 A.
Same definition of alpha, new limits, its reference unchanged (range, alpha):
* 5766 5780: 5770.0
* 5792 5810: 5809.0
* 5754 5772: 5770.0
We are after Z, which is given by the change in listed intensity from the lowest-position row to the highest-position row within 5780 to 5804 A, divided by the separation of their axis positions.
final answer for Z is 0.05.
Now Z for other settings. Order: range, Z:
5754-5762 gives -0.16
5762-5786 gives 0.00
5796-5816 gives -0.05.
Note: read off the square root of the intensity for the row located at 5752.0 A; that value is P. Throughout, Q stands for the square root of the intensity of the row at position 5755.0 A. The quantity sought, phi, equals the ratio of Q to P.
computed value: 1.04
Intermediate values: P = 3.02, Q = 3.13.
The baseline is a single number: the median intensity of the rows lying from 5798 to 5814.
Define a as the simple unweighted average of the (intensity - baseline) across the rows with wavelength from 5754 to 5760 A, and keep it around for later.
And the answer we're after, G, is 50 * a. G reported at -35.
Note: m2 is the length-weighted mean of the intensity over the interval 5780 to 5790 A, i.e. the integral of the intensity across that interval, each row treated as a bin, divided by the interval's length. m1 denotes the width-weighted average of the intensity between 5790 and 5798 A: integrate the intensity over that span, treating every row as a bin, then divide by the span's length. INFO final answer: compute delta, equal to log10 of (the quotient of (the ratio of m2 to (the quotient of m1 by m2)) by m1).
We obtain -0.041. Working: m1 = 9.9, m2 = 9.45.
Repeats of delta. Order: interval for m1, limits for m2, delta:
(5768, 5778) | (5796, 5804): 0.111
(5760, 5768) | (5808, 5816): 0.064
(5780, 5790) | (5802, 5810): 0.058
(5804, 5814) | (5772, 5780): -0.079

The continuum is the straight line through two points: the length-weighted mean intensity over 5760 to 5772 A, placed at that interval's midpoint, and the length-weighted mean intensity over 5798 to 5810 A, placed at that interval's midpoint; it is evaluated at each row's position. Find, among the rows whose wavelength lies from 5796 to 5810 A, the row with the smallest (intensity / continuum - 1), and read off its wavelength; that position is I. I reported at 5809.0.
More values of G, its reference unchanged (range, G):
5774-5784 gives -43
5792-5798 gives 7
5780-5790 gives -31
